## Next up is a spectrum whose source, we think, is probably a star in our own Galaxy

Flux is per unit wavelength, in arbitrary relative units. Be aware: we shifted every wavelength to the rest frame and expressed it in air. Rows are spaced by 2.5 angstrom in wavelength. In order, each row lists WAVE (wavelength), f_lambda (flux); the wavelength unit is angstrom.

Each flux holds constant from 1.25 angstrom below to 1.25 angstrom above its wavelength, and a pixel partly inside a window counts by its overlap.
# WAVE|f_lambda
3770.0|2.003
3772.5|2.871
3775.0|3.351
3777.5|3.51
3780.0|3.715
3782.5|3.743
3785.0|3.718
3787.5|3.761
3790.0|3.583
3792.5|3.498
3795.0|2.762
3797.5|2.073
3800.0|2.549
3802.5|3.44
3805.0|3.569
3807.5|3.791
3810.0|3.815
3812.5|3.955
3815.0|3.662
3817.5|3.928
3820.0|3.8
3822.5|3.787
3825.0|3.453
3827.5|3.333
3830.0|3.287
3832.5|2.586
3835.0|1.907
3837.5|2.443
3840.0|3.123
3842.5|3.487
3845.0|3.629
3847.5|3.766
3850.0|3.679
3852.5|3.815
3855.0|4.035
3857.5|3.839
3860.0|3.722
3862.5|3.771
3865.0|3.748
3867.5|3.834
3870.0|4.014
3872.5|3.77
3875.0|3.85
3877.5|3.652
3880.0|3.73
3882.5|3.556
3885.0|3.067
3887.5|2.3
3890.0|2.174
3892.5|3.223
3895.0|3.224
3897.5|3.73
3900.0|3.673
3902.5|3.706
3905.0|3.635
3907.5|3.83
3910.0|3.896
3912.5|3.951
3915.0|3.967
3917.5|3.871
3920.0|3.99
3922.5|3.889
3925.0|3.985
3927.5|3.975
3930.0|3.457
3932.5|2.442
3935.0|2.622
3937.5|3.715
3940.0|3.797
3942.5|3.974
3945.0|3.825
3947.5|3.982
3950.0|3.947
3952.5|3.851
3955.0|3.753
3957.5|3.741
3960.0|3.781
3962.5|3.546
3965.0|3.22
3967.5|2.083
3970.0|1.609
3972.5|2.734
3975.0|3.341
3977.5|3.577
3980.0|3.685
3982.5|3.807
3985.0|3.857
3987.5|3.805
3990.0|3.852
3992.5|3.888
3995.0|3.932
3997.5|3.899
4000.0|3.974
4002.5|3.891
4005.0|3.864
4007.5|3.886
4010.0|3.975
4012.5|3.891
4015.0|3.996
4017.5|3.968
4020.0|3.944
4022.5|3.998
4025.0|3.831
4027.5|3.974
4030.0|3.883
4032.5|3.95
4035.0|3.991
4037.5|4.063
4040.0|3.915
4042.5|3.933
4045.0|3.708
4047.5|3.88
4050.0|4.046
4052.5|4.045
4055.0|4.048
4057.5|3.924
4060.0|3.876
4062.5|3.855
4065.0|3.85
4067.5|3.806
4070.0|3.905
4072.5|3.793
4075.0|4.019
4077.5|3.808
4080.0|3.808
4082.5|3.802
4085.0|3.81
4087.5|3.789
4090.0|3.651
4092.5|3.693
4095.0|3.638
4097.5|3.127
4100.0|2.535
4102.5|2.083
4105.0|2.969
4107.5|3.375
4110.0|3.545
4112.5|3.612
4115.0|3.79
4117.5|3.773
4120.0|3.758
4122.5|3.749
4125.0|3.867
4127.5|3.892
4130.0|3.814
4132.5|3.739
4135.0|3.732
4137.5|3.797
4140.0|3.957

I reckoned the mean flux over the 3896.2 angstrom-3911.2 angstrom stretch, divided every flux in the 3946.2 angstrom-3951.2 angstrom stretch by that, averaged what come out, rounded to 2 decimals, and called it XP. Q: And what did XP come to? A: 1.06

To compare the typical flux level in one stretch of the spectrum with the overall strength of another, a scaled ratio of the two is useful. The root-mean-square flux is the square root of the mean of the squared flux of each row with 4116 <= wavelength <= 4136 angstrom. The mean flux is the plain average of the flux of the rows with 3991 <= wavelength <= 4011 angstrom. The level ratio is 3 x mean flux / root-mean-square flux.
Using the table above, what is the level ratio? 3.10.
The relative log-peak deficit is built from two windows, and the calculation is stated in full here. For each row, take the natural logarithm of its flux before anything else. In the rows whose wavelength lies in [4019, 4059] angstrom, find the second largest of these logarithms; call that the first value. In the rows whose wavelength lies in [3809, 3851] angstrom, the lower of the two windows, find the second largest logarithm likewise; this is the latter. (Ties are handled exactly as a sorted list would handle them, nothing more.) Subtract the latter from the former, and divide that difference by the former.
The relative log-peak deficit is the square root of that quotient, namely 0.15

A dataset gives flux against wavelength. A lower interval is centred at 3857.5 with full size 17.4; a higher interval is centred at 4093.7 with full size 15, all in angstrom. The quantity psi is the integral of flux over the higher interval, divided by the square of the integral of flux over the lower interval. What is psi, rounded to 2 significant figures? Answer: 0.012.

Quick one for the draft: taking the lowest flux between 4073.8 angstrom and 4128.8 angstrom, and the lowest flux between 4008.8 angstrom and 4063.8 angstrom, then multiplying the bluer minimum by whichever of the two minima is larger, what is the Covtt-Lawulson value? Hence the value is 14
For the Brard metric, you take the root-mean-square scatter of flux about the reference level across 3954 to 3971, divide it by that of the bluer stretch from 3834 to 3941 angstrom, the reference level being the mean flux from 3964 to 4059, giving 1.79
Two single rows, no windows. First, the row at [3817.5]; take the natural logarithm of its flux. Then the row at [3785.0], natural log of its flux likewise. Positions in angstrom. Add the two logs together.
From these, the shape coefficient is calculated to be 2.68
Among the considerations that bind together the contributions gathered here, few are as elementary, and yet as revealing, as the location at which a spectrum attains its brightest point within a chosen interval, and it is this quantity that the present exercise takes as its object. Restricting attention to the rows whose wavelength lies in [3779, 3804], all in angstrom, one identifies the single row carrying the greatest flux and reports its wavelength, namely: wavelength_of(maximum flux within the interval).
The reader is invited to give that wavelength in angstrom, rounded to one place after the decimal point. 3787.5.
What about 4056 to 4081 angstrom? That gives 4075.0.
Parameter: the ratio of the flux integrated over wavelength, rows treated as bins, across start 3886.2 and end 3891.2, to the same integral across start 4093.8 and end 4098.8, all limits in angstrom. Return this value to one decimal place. 0.7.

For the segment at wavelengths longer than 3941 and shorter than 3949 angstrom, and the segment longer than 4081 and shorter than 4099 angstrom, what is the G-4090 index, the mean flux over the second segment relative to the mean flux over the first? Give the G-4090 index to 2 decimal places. 0.93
